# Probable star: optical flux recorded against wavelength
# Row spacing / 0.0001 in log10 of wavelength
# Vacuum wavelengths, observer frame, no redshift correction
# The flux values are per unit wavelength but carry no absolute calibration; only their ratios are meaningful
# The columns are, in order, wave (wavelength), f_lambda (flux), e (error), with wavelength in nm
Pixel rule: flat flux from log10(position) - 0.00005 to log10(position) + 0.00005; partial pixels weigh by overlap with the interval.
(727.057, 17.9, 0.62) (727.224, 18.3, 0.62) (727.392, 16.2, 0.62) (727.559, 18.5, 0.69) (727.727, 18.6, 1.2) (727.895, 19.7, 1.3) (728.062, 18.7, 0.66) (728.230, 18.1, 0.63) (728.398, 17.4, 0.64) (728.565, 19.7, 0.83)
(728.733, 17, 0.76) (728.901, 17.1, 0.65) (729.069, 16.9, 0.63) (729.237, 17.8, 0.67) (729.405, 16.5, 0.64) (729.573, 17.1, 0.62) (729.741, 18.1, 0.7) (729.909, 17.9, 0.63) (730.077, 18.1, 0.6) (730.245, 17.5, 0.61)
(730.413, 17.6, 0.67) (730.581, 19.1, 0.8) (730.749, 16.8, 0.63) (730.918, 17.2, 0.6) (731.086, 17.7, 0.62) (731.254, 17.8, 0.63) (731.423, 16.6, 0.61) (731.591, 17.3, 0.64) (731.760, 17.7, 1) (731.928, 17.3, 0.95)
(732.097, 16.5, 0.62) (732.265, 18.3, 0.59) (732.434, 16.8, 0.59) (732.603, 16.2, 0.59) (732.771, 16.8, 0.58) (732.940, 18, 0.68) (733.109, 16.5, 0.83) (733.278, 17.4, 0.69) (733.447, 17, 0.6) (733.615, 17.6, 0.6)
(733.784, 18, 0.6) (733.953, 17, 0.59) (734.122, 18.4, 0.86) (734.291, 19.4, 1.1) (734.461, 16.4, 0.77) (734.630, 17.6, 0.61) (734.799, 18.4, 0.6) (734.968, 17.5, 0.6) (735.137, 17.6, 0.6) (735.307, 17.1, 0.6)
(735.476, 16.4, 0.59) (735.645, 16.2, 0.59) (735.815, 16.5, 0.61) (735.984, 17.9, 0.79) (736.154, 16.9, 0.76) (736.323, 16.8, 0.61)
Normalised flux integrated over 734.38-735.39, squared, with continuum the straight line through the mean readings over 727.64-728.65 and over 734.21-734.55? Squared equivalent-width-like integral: 0.98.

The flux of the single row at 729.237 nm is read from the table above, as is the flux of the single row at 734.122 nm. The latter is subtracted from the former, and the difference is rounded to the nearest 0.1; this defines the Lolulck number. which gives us -0.6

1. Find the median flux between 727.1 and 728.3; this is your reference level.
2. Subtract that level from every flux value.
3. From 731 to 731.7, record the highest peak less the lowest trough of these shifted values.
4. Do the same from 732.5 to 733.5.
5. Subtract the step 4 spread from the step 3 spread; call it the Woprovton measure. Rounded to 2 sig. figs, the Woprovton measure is -0.60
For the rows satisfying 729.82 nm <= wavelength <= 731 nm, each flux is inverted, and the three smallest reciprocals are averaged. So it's 0.0545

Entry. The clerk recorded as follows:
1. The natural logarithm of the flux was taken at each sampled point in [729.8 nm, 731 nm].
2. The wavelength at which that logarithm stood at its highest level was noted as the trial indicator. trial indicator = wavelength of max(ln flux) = 730.581 nm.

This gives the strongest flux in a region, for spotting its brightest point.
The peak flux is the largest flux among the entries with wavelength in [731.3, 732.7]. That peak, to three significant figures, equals 18.3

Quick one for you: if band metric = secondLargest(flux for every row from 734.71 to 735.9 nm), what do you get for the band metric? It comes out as 17.6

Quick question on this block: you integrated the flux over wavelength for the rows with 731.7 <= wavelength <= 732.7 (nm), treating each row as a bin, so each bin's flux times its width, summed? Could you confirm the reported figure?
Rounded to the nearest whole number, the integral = 17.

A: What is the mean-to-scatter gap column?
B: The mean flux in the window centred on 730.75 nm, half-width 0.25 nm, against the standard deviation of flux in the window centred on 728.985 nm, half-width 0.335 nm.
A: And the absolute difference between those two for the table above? 17.3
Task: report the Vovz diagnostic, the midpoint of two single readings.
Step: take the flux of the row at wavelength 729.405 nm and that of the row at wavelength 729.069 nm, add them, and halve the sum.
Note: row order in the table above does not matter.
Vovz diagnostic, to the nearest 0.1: 16.7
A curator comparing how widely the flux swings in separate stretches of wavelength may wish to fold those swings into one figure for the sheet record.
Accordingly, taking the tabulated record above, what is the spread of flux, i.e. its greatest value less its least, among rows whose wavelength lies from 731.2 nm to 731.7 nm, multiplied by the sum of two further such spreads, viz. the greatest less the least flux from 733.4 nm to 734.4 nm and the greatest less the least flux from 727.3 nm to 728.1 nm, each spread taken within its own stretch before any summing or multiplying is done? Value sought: 7.1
